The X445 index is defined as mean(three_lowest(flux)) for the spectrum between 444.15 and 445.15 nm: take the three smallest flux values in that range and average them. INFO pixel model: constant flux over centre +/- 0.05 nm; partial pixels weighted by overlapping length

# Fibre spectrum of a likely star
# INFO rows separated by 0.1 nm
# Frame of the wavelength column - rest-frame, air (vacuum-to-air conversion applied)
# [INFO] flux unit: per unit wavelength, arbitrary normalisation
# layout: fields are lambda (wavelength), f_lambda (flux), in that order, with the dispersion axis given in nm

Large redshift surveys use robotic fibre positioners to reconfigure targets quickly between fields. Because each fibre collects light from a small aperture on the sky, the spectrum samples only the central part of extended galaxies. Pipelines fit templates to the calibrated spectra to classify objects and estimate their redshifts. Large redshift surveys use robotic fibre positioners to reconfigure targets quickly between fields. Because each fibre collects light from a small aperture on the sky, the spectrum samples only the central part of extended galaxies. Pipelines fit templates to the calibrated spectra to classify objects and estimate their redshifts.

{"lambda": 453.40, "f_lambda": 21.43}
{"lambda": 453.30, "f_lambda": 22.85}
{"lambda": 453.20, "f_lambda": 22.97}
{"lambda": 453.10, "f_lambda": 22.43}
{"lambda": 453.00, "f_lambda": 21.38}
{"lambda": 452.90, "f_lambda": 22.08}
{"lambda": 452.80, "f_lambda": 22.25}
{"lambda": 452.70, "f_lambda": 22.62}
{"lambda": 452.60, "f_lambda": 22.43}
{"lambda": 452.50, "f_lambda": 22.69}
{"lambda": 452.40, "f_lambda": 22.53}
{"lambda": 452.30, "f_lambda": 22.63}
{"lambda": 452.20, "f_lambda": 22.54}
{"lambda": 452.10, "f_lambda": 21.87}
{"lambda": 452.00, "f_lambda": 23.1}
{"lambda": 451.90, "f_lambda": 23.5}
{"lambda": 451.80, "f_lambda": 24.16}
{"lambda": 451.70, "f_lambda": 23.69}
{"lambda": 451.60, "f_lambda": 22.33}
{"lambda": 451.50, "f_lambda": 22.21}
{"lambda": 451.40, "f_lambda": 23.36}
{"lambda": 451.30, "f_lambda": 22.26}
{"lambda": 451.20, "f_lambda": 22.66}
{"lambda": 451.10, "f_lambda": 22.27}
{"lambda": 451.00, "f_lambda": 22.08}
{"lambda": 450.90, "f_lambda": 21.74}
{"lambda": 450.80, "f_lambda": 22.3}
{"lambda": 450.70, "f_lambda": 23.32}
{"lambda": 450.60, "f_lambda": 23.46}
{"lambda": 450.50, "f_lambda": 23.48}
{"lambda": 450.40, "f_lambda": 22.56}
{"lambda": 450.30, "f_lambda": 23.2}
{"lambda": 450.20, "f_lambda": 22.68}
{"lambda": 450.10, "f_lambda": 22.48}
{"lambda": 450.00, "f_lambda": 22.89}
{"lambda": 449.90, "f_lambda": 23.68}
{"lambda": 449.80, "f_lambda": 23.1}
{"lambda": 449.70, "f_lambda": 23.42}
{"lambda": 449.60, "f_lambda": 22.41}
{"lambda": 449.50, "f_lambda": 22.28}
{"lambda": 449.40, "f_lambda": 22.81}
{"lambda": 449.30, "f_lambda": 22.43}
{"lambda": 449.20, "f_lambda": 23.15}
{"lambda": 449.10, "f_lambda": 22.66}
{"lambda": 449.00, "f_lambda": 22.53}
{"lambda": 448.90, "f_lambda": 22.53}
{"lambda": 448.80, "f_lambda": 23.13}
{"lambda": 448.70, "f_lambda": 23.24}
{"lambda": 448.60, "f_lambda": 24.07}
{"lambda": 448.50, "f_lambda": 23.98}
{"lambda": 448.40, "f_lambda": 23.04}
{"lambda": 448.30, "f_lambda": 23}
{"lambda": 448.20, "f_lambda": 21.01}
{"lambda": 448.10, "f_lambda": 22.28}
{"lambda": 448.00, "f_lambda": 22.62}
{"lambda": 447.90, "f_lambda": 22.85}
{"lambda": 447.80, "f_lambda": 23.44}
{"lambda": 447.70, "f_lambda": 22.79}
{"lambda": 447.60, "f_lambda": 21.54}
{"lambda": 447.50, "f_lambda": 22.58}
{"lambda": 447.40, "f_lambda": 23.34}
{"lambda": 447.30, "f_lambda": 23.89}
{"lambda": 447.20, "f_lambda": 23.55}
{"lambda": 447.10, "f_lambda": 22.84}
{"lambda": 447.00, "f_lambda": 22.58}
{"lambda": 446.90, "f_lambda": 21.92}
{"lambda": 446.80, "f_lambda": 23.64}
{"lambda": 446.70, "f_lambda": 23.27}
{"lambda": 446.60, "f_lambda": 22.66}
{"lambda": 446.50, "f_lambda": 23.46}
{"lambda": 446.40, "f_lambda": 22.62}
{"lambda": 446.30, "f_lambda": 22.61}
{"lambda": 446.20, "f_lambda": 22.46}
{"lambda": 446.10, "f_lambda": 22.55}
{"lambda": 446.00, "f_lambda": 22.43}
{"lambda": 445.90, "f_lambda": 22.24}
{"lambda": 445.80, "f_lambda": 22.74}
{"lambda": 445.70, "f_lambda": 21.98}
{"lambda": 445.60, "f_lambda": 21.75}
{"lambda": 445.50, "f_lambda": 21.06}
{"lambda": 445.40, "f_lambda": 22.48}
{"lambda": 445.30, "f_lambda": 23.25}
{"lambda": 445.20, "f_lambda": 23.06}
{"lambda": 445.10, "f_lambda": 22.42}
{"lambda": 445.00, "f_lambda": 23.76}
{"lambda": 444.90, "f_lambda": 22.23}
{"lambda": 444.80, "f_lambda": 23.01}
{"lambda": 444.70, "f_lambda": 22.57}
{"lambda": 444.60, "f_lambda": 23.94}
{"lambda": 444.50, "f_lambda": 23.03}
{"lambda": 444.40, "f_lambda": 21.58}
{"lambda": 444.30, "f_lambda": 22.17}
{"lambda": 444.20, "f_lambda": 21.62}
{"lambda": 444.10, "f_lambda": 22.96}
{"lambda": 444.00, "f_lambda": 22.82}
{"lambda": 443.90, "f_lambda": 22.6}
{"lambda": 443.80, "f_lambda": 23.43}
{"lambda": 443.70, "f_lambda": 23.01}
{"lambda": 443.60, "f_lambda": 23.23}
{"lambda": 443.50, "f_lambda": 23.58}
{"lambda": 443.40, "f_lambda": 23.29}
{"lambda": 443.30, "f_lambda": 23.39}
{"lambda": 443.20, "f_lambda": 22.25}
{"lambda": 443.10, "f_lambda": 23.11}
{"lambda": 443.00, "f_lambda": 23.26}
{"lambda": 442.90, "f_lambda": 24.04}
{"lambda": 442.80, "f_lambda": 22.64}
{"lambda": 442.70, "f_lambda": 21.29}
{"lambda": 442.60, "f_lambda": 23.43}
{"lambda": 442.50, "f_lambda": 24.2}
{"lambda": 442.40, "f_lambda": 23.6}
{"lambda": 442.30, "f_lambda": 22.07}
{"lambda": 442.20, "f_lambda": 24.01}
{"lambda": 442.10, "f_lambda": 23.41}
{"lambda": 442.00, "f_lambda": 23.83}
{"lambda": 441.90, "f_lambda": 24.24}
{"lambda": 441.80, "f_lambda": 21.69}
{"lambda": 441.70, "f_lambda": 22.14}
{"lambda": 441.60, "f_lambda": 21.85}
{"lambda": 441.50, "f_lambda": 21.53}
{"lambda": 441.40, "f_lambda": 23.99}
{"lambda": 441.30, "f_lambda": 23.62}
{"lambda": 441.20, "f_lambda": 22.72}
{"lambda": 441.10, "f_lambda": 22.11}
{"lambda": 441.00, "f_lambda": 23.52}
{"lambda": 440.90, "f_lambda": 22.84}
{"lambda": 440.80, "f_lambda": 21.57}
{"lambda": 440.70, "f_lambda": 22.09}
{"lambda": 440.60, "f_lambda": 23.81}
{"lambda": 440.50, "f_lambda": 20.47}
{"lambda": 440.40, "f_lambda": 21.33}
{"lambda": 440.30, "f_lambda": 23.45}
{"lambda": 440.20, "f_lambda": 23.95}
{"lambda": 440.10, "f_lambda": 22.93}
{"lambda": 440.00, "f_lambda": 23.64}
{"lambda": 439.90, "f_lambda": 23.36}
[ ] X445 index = 21.8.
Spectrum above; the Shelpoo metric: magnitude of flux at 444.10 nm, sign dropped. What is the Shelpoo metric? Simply 23.0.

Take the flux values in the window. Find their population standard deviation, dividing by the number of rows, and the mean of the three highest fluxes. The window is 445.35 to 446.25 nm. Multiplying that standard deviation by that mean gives 11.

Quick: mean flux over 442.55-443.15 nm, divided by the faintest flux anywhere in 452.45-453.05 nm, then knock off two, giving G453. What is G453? -0.93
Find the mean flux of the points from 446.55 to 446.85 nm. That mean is 23.2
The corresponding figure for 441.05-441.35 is 22.8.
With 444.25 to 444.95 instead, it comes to 22.6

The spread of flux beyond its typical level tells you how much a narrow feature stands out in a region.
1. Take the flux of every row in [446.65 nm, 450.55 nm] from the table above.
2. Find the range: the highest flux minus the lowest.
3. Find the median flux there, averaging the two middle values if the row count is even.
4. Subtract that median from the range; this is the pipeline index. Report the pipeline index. -19.8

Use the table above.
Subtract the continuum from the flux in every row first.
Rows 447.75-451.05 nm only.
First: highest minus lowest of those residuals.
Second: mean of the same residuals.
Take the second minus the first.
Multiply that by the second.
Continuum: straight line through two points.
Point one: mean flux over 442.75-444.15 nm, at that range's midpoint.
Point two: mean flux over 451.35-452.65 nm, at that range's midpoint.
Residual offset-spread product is 0.3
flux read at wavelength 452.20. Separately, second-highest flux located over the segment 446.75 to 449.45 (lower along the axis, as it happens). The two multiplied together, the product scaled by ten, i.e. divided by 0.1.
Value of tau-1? 5405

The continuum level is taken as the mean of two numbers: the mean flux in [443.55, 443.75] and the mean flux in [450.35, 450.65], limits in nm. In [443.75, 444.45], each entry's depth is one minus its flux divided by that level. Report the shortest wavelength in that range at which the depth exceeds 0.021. 443.90 nm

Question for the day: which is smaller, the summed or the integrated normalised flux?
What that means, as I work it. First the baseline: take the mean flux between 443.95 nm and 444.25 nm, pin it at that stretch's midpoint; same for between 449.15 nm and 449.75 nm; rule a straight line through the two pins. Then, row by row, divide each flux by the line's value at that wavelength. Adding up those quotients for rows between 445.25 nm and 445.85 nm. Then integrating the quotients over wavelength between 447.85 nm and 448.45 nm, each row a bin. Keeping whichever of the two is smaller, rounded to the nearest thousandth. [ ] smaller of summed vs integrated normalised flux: 0.594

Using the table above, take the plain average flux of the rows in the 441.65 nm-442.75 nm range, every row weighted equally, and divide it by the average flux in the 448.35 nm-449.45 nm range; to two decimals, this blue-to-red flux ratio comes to 1.00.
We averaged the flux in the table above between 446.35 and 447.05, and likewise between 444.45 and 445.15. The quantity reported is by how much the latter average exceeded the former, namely 0.1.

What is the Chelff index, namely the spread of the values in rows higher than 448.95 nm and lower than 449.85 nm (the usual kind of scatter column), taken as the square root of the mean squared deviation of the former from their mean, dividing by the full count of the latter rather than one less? 0.37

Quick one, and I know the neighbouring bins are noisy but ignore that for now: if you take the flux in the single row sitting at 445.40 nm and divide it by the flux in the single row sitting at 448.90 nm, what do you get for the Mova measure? 1.00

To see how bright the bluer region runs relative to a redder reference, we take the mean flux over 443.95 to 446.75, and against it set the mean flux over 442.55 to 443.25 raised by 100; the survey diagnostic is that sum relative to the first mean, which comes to 5.44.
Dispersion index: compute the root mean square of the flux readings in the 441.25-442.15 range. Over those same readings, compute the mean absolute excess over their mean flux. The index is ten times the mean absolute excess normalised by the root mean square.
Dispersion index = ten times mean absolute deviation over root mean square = 0.43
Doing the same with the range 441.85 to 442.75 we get 0.32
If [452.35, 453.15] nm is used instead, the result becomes 0.13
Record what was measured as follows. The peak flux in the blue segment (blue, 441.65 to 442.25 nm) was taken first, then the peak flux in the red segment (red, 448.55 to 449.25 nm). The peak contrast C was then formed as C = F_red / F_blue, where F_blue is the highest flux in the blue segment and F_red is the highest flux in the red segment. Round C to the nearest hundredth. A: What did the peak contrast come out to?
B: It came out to 0.99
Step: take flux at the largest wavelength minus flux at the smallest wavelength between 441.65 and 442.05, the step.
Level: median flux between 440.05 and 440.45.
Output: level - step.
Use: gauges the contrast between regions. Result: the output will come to 21.5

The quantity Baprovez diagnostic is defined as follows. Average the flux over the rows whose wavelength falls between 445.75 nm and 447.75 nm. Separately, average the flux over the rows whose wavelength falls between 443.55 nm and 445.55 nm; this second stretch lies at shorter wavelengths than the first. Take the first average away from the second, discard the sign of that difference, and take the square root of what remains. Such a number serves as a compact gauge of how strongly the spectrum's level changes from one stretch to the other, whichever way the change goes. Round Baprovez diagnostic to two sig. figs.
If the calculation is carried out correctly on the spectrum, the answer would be 0.27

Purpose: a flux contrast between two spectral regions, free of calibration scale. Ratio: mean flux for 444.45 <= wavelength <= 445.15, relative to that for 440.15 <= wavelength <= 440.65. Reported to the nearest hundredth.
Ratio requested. 1.02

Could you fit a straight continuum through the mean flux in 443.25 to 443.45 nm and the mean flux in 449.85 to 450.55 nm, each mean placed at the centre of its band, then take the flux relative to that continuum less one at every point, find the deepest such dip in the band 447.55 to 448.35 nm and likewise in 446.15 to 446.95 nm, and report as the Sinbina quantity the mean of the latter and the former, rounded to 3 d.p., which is -0.072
